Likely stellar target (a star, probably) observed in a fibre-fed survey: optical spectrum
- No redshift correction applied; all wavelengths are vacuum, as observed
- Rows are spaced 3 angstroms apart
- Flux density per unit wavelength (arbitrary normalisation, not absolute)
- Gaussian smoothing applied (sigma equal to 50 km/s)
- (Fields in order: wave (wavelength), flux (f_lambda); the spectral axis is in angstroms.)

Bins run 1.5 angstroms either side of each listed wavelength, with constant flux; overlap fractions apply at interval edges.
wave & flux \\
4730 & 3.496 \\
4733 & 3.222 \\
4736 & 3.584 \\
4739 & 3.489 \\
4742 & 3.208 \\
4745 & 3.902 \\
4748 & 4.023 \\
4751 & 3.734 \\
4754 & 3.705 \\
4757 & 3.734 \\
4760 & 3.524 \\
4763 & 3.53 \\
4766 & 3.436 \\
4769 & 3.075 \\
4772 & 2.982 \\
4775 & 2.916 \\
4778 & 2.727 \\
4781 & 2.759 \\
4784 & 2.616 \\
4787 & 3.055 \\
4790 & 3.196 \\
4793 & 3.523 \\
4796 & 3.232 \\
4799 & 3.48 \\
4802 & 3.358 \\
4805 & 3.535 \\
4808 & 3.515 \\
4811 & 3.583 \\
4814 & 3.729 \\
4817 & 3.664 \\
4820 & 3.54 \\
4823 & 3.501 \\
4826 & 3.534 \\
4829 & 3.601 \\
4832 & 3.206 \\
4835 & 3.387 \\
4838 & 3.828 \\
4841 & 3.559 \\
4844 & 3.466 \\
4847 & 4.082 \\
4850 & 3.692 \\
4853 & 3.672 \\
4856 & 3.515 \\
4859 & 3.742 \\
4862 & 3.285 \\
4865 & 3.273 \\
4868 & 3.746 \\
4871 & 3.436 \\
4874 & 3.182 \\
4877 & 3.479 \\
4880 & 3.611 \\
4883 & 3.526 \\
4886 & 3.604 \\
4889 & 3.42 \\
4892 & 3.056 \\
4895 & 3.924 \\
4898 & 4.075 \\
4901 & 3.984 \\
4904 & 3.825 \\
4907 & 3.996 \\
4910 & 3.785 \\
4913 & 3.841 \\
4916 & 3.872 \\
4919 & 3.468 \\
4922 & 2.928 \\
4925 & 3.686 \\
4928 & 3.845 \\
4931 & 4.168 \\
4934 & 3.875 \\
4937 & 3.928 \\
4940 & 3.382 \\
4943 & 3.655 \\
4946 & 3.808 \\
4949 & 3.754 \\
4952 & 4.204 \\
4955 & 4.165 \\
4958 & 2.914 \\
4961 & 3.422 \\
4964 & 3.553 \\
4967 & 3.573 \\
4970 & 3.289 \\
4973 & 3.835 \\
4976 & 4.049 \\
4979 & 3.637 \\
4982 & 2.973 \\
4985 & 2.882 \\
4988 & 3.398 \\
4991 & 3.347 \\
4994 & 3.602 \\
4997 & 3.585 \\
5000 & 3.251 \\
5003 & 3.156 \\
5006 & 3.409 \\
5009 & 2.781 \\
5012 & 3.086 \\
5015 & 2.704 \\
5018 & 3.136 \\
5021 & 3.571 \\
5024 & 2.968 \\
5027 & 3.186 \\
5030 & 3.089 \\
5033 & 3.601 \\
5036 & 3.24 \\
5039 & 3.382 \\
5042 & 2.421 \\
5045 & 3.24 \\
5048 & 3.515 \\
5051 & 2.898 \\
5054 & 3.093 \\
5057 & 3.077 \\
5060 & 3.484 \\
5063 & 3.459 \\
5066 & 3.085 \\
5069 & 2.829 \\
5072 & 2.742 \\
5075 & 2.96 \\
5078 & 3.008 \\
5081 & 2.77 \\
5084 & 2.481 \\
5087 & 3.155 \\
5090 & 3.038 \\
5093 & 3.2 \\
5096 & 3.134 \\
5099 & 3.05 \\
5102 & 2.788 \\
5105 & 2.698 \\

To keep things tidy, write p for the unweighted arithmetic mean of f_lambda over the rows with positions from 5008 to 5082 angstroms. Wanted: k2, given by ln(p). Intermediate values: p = 3.1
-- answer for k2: 1.13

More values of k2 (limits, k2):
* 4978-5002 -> 1.20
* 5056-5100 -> 1.11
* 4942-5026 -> 1.23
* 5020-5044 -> 1.16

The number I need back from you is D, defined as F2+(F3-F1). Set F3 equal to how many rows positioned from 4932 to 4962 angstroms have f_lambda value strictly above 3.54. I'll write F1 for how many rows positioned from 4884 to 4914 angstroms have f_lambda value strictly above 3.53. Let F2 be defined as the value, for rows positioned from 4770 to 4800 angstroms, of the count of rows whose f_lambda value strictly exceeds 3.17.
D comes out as 3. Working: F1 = 8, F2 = 4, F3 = 7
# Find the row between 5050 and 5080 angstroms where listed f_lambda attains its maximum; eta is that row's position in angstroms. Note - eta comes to 5060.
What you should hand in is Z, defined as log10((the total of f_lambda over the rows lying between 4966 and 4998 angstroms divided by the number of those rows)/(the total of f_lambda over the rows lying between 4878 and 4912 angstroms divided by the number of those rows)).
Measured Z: -0.03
